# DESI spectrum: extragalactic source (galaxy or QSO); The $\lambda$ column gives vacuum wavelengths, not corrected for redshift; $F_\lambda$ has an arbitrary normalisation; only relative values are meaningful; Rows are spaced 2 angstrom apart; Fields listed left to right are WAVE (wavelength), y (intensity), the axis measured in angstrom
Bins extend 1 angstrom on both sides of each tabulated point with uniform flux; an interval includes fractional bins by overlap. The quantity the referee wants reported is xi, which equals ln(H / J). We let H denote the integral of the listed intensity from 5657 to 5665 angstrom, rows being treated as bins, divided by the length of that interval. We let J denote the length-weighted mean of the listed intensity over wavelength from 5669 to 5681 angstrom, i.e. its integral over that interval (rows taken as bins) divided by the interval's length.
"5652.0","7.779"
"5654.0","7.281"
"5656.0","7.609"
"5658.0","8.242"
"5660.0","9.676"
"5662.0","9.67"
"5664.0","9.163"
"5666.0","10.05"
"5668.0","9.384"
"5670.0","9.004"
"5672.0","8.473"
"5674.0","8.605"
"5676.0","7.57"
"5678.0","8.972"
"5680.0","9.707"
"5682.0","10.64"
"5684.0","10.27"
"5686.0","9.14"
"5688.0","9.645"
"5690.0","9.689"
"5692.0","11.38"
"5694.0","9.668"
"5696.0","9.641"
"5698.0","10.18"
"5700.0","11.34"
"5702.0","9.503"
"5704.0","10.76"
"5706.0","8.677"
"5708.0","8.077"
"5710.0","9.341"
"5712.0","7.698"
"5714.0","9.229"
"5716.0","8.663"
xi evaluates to 0.05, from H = 9.2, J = 8.7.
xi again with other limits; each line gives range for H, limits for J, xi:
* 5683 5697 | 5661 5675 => 0.08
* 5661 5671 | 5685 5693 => -0.05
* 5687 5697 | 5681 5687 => 0.00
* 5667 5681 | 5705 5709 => 0.05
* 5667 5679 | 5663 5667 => -0.10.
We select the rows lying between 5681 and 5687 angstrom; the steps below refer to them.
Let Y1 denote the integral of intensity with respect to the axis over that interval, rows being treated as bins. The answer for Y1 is 60.1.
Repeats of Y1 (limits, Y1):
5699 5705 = 63.2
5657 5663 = 55.2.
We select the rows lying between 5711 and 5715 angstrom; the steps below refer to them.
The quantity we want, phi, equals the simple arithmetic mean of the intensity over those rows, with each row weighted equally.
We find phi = 8.46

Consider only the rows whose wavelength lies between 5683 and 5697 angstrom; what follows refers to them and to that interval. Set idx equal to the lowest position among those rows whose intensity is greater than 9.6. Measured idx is 5684.0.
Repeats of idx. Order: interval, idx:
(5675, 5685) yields 5680.0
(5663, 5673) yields 5666.0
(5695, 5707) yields 5696.0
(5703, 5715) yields 5704.0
